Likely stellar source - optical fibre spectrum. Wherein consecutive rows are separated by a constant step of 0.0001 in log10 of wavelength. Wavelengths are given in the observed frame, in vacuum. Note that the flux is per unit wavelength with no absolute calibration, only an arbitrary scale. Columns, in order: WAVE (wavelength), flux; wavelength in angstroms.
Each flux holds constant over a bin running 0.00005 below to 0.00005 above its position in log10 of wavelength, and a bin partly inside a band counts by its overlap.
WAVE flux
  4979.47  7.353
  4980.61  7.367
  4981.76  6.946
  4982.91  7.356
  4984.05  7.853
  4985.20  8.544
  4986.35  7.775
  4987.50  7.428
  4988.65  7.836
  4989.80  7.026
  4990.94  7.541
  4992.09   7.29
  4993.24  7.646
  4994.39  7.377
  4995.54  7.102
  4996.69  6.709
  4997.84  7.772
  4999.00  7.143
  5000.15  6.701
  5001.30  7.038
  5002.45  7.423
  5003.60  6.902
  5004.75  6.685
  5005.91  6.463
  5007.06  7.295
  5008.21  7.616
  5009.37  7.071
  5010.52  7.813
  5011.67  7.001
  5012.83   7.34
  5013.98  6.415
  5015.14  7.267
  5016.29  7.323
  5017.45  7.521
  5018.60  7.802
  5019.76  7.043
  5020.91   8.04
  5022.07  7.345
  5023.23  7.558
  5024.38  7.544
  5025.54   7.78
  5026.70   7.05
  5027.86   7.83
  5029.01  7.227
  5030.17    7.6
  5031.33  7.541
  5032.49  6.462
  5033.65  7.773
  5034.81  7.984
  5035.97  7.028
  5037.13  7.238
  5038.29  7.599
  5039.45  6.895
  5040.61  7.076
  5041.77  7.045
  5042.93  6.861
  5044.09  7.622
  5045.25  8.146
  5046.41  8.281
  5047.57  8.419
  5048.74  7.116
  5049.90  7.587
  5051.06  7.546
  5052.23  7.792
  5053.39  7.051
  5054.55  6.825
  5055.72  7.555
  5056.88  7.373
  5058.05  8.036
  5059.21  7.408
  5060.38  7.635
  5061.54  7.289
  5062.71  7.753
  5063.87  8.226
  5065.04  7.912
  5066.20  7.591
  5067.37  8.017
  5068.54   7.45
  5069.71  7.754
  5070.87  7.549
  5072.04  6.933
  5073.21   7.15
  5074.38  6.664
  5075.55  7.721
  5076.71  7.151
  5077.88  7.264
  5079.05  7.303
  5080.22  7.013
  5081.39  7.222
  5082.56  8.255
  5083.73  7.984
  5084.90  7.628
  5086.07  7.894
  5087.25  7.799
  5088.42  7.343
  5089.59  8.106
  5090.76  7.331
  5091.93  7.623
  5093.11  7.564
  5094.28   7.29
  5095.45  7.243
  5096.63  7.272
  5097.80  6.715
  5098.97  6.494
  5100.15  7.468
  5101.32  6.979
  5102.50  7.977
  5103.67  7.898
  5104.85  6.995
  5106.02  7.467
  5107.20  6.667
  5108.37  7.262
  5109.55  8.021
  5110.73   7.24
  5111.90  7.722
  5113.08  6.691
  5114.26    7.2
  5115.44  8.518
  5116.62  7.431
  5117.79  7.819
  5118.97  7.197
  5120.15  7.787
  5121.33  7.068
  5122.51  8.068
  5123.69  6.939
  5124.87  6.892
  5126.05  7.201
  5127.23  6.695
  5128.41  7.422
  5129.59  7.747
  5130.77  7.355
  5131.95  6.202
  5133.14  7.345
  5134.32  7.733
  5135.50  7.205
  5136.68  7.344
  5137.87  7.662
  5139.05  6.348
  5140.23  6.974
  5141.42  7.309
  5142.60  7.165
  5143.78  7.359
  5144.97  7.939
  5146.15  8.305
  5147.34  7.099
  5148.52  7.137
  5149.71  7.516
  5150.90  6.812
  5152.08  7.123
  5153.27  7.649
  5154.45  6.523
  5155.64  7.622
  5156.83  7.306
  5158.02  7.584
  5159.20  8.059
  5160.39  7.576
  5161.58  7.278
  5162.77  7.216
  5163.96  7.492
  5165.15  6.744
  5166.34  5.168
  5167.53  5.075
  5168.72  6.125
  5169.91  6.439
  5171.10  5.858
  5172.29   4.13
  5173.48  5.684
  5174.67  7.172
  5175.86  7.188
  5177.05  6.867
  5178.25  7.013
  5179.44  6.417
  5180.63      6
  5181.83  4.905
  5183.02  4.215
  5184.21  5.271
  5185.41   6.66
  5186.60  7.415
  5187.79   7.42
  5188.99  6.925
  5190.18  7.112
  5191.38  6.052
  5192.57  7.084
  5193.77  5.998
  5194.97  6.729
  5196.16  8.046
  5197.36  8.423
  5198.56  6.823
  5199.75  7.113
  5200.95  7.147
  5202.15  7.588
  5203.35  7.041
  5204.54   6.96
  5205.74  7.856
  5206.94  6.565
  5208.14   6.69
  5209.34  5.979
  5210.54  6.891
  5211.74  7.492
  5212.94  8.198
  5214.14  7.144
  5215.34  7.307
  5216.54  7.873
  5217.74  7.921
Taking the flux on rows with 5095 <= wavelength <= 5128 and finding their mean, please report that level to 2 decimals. 7.32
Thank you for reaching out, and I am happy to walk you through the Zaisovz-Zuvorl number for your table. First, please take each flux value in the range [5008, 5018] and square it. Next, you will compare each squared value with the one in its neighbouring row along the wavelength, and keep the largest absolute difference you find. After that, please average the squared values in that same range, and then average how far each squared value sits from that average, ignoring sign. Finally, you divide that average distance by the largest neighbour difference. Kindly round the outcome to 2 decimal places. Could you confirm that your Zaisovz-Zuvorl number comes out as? 0.33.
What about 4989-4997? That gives 0.49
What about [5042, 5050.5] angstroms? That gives 0.37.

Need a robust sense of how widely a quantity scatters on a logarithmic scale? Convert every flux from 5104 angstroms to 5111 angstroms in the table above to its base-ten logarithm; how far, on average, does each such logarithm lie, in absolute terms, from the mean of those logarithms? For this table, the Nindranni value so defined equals 0.018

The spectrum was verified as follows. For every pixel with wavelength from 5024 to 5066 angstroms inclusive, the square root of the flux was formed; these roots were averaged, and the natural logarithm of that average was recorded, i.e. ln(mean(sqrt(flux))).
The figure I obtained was 1.01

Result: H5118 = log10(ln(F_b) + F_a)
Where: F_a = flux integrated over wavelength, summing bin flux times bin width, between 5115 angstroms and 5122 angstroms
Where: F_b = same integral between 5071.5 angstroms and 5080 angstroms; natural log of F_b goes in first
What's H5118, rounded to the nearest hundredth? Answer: 1.76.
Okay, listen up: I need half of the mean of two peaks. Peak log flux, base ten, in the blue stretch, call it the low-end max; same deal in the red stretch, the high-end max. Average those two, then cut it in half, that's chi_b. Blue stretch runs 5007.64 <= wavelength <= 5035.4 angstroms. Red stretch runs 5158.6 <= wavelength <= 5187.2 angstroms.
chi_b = 0.4529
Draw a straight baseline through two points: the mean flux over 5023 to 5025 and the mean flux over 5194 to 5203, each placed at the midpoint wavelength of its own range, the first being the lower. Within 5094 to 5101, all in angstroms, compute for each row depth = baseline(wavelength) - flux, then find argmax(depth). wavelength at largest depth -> 5098.97 angstroms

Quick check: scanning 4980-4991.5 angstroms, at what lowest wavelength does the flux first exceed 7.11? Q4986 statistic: 4980.61 angstroms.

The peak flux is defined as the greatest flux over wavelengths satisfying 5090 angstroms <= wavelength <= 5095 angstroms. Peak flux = 7.623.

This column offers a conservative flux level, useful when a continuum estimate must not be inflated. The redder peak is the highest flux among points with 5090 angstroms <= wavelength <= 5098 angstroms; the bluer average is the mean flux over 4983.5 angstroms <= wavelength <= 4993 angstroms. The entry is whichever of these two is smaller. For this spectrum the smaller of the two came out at 7.62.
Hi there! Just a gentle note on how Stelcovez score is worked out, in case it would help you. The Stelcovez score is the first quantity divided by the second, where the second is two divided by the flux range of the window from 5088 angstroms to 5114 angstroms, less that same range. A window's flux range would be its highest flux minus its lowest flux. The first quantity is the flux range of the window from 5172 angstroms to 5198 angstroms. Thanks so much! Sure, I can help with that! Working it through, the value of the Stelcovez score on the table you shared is -12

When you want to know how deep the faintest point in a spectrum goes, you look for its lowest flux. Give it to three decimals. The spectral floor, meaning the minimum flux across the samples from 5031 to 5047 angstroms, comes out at 6.462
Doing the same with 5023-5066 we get 6.462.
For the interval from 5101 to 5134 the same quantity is 6.202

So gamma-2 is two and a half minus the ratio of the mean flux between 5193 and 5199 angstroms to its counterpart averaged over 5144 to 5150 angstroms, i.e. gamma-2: 1.55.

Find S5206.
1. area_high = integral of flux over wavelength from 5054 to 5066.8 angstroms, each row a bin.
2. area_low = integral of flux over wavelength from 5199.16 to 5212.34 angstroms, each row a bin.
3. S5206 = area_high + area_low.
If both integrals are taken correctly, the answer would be 190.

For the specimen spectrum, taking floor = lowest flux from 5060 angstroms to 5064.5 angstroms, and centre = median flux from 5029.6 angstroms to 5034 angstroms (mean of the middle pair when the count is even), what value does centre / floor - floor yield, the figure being -6.25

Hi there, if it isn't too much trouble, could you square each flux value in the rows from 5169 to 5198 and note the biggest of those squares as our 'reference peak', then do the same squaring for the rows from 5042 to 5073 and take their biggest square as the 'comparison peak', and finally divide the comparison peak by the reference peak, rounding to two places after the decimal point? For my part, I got 1.00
